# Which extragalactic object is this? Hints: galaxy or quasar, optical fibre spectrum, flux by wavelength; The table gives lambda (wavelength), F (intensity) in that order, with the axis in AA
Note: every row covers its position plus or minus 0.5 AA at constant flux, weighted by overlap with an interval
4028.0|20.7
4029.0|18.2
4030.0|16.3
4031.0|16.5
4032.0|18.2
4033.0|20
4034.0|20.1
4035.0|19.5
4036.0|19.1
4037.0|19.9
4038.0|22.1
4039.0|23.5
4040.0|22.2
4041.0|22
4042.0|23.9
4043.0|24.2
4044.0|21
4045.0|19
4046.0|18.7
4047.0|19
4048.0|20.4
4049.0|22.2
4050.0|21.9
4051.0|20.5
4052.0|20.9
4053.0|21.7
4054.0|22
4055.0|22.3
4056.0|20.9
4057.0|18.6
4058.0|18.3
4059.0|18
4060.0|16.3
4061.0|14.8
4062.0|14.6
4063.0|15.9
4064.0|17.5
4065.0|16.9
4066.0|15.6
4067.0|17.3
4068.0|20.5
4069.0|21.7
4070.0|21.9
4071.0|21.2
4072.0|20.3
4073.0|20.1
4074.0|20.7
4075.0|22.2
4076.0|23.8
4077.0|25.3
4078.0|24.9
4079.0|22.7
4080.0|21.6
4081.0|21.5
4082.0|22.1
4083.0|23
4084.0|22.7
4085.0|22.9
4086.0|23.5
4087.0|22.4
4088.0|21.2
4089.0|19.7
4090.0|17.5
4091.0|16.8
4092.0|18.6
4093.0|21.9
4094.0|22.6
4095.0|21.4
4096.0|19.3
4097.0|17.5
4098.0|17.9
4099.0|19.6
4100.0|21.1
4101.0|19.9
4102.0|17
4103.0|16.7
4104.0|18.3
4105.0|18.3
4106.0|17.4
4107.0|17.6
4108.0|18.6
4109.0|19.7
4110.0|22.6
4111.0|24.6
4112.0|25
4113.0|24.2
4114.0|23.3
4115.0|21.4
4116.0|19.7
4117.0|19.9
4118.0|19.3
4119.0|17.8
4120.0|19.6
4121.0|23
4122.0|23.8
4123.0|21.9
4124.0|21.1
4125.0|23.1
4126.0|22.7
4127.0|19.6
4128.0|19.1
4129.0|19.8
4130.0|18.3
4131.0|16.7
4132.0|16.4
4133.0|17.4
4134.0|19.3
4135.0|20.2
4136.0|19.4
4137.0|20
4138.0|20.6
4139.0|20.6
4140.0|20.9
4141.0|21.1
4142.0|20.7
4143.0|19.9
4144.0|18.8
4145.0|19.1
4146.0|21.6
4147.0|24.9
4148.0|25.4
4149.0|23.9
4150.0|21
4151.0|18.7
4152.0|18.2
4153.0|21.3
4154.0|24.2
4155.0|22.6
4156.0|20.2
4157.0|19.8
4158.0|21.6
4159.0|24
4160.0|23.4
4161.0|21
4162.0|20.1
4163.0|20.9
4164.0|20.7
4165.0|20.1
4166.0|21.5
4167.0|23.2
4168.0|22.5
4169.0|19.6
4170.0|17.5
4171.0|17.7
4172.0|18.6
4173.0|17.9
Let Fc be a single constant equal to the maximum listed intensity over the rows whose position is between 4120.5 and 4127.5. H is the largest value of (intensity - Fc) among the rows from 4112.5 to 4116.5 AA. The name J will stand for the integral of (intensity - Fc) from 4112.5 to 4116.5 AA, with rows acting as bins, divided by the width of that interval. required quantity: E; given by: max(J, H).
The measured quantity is 0.4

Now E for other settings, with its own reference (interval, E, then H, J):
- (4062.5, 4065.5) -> -6.3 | -6.3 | -7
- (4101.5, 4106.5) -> -5.5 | -5.5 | -6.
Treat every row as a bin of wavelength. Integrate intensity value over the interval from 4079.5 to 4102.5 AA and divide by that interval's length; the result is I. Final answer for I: 20.5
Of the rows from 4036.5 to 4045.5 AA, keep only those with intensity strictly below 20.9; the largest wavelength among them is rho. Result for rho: 4045.0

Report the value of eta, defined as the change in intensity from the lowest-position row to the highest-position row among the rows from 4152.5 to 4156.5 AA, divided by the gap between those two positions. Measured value -0.4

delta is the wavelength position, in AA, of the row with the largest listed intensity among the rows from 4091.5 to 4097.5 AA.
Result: 4094.0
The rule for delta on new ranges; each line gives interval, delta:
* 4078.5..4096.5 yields 4086.0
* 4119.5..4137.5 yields 4122.0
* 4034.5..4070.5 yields 4043.0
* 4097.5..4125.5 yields 4112.0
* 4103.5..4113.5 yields 4112.0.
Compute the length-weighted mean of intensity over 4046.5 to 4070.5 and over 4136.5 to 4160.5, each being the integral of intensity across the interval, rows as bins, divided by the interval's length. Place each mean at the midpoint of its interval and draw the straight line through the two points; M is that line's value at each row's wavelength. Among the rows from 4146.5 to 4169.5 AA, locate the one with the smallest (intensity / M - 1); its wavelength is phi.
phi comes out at 4152.0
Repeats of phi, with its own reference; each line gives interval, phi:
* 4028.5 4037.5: 4030.0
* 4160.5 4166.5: 4165.0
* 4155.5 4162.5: 4157.0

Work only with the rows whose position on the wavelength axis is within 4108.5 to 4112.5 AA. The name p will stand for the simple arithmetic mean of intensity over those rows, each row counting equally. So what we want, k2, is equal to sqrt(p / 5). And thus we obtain 2.14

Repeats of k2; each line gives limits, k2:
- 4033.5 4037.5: 1.98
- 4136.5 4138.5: 2.01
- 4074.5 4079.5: 2.18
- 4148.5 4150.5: 2.12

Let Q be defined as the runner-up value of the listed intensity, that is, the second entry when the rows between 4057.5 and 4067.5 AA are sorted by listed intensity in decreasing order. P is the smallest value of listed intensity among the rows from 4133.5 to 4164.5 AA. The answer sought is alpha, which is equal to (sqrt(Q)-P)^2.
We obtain 195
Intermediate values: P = 18.2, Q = 18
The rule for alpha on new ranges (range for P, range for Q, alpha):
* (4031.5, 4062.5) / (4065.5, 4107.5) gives 92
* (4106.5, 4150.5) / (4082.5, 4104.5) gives 135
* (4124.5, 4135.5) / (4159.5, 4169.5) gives 134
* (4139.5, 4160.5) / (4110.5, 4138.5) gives 175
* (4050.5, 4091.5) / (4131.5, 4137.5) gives 103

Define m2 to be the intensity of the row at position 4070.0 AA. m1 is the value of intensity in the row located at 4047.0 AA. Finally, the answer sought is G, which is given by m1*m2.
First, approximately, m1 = 19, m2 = 21.9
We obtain 416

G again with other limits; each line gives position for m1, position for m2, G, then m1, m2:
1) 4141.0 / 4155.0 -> 477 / 21.1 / 22.6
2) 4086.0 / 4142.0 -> 486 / 23.5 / 20.7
